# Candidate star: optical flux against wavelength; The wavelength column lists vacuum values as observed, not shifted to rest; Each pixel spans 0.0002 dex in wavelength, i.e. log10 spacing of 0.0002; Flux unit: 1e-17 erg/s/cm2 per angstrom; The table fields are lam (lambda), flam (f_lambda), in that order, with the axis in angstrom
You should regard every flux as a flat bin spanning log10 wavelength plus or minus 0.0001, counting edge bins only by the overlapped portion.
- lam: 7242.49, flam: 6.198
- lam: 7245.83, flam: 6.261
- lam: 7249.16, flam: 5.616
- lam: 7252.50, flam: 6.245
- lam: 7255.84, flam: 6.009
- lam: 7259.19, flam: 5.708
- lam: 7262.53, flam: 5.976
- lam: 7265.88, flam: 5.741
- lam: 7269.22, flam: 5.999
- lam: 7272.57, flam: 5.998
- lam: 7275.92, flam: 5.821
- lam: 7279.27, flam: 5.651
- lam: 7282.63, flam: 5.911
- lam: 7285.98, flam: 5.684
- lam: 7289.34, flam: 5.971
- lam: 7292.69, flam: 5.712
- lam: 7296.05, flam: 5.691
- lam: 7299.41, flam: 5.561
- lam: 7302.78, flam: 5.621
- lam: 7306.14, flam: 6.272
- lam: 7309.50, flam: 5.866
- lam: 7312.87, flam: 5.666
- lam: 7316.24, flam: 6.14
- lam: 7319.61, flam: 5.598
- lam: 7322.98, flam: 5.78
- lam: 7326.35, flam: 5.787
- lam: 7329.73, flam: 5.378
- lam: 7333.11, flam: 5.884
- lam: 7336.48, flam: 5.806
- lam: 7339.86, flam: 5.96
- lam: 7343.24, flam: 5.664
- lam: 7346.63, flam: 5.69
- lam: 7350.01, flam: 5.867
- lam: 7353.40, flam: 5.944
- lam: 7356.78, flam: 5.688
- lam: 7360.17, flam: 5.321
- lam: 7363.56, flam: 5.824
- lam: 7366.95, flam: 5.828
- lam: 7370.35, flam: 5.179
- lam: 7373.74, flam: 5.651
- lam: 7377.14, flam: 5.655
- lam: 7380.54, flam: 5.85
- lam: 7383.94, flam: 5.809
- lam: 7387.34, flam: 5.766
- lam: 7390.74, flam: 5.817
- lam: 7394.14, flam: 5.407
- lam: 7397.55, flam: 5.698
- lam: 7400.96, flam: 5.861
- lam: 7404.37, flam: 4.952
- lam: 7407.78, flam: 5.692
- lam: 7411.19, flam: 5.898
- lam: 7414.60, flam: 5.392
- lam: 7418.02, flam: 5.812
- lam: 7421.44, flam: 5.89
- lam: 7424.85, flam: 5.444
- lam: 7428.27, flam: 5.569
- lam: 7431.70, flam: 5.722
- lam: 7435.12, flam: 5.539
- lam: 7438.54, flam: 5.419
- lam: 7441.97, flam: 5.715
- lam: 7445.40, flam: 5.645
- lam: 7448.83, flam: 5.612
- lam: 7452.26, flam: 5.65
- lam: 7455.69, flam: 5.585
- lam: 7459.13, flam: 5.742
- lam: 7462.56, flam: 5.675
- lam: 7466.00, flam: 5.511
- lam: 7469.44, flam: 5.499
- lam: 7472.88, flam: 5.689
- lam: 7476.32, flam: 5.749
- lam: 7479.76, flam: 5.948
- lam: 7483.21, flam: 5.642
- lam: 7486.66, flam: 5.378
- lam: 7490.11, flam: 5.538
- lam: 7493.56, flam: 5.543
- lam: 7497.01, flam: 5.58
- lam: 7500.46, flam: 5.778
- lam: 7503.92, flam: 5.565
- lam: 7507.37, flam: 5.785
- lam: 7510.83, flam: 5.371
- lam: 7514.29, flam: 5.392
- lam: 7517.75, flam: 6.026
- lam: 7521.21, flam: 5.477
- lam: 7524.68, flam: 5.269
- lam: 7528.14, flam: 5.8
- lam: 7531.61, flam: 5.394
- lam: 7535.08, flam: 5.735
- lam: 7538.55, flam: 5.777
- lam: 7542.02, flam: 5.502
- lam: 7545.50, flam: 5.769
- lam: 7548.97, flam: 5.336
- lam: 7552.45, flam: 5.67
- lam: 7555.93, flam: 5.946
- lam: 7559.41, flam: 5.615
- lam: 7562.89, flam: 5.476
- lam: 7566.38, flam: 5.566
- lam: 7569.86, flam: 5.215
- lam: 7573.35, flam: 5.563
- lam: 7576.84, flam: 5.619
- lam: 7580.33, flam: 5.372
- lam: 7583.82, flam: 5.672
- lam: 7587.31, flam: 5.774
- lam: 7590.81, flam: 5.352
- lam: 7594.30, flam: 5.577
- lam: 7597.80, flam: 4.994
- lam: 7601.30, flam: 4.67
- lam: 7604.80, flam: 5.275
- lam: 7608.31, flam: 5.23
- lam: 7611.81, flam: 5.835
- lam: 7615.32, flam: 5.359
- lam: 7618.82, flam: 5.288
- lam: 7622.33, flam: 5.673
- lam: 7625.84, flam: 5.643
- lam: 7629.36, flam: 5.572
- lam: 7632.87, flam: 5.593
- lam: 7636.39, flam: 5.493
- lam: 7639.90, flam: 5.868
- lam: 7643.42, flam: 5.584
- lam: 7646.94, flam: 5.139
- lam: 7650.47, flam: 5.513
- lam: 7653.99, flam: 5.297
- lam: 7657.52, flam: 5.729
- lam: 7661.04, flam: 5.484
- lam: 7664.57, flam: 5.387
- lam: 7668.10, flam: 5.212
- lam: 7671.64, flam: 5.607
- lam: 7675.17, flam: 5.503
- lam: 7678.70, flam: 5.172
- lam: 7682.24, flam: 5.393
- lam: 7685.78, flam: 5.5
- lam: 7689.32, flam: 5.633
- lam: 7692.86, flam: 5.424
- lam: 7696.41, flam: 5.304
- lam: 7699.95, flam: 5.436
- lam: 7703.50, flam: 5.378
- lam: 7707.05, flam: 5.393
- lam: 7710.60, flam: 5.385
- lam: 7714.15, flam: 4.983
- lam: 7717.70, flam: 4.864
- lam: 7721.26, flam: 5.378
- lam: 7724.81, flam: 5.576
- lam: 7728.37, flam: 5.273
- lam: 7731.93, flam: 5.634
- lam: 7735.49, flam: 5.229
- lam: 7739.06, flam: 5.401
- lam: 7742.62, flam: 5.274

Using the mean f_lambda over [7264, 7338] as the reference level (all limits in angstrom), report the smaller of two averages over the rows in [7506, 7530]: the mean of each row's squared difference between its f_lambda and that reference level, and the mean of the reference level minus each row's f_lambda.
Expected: 0.11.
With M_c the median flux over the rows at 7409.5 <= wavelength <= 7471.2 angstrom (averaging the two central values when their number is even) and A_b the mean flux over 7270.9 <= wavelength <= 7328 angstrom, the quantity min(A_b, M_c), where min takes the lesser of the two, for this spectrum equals 5.63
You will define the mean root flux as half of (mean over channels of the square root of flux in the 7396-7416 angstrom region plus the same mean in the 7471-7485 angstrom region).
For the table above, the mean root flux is 2.380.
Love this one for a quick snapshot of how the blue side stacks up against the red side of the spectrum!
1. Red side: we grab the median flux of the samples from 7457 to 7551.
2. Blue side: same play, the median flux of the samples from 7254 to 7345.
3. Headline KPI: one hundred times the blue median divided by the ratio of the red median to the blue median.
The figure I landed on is 600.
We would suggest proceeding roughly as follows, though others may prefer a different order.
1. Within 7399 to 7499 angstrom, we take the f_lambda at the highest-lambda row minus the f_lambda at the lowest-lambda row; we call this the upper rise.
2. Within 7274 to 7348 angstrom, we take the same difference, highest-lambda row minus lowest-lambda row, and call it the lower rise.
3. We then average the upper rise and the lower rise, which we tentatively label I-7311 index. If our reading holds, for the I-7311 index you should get -0.21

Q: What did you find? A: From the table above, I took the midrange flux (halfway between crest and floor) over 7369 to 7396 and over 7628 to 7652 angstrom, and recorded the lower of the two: 5.50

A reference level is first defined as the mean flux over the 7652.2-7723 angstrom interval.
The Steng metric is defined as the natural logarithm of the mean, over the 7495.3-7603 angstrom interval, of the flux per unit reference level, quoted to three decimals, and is 0.030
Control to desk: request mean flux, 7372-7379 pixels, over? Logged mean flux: 5.65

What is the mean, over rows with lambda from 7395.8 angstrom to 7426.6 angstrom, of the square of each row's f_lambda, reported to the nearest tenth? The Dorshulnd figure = 31.7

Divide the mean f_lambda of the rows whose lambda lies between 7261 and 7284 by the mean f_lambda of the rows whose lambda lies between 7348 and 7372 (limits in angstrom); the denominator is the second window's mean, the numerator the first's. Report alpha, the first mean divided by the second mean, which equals 1.04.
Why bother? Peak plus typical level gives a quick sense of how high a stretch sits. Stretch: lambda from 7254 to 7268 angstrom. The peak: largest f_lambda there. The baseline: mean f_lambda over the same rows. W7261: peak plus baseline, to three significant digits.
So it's 11.9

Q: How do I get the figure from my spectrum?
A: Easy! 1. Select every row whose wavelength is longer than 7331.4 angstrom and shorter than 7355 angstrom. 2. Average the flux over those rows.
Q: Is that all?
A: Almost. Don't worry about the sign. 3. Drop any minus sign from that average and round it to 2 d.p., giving 5.83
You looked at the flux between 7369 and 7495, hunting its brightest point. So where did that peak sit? 7479.76 angstrom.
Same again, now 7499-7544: 7517.75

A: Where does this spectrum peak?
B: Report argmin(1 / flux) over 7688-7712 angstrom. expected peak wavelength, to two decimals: 7689.32 angstrom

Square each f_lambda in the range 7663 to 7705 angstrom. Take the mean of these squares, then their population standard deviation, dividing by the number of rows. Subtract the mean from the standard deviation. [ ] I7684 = -27.9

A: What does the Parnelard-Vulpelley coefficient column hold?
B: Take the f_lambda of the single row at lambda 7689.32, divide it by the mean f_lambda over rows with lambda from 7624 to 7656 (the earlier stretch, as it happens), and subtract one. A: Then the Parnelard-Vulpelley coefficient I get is 0.02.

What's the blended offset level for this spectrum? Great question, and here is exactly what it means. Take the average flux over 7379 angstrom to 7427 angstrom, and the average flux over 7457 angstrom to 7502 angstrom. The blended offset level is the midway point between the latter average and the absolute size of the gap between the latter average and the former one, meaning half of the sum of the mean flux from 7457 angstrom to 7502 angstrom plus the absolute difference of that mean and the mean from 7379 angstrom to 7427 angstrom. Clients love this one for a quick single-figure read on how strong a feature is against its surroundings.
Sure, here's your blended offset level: 2.83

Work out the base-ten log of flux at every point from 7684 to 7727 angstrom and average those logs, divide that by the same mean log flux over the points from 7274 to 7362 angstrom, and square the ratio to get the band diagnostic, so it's 0.917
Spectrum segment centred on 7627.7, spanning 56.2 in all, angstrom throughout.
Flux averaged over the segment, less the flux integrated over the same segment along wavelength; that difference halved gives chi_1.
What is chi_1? -150.1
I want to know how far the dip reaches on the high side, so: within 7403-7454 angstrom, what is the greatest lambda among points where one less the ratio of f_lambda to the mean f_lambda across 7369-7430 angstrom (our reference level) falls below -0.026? 7421.44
